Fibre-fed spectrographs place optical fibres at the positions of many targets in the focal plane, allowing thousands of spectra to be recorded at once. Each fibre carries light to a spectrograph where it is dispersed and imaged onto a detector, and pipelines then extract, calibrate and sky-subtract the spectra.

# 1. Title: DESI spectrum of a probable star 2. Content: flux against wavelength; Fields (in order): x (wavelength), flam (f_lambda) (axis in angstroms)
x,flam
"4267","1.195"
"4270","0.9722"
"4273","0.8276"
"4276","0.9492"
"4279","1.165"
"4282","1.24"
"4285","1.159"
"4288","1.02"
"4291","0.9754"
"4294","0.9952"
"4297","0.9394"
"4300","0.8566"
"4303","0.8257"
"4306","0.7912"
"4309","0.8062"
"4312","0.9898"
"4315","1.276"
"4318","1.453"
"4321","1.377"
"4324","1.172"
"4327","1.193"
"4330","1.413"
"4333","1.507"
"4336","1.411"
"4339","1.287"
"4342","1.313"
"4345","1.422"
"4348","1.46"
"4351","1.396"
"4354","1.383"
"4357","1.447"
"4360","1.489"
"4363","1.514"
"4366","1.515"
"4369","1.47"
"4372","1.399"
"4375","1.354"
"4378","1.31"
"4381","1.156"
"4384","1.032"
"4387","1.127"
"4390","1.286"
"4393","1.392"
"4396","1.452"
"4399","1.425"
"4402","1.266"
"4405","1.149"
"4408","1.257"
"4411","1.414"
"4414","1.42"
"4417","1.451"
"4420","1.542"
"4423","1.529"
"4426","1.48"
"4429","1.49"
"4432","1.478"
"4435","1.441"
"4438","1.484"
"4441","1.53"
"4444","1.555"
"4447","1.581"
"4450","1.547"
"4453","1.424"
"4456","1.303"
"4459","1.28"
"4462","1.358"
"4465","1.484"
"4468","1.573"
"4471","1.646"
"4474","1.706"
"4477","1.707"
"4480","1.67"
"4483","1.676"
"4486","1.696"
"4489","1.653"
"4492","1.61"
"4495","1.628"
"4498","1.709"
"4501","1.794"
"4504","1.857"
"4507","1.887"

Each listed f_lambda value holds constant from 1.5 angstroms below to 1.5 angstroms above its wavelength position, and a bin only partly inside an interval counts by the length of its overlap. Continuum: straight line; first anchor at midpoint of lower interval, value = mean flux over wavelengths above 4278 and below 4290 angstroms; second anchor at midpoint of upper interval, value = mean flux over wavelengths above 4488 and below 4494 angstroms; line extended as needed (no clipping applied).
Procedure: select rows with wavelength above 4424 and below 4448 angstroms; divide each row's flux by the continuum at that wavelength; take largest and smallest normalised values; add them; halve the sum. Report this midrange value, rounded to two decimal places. 1.00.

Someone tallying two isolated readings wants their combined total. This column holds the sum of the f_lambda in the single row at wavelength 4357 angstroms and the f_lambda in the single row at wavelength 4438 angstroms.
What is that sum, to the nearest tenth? 2.9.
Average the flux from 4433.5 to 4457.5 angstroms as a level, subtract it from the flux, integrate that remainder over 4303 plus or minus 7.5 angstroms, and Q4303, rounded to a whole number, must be -10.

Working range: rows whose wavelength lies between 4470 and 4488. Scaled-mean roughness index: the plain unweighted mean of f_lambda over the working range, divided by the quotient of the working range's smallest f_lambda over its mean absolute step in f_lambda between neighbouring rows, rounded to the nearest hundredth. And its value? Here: 0.03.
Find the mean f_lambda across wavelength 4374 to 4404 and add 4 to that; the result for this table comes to 5.28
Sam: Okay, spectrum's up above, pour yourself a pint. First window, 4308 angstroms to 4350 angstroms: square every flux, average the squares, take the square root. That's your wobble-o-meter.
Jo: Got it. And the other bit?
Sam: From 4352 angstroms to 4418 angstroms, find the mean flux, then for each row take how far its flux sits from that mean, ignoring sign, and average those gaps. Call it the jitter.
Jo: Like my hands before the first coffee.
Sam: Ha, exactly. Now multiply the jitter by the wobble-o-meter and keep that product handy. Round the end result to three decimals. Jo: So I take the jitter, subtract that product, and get -0.034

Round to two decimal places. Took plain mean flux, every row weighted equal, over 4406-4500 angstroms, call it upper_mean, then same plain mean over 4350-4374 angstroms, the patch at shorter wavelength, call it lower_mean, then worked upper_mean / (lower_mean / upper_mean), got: 1.61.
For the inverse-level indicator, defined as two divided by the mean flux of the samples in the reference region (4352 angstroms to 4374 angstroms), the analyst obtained 1.37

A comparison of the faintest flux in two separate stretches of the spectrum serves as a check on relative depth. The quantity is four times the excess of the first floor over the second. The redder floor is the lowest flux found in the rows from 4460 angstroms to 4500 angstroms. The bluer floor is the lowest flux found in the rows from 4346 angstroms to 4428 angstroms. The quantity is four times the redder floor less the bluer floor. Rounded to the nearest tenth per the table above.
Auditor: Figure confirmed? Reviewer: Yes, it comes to 1.3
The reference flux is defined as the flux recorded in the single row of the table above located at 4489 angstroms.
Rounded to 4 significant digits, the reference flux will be 1.653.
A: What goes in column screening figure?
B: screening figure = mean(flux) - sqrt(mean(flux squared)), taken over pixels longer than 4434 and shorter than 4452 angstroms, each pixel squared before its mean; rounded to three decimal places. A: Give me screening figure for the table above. -0.001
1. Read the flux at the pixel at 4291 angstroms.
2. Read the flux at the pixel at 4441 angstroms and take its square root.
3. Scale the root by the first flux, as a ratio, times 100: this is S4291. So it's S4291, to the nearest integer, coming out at 127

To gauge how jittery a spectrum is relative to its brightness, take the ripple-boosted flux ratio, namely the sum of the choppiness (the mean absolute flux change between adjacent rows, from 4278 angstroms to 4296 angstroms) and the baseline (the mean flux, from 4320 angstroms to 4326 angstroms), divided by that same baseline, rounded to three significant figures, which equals 1.06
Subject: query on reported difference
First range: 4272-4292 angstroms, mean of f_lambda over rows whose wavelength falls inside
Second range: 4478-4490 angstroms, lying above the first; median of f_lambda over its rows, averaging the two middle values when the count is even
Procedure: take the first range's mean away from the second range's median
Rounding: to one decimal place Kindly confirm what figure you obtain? 0.6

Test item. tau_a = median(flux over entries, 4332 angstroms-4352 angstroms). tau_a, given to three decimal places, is 1.411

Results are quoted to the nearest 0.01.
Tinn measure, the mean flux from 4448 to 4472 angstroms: 1.45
